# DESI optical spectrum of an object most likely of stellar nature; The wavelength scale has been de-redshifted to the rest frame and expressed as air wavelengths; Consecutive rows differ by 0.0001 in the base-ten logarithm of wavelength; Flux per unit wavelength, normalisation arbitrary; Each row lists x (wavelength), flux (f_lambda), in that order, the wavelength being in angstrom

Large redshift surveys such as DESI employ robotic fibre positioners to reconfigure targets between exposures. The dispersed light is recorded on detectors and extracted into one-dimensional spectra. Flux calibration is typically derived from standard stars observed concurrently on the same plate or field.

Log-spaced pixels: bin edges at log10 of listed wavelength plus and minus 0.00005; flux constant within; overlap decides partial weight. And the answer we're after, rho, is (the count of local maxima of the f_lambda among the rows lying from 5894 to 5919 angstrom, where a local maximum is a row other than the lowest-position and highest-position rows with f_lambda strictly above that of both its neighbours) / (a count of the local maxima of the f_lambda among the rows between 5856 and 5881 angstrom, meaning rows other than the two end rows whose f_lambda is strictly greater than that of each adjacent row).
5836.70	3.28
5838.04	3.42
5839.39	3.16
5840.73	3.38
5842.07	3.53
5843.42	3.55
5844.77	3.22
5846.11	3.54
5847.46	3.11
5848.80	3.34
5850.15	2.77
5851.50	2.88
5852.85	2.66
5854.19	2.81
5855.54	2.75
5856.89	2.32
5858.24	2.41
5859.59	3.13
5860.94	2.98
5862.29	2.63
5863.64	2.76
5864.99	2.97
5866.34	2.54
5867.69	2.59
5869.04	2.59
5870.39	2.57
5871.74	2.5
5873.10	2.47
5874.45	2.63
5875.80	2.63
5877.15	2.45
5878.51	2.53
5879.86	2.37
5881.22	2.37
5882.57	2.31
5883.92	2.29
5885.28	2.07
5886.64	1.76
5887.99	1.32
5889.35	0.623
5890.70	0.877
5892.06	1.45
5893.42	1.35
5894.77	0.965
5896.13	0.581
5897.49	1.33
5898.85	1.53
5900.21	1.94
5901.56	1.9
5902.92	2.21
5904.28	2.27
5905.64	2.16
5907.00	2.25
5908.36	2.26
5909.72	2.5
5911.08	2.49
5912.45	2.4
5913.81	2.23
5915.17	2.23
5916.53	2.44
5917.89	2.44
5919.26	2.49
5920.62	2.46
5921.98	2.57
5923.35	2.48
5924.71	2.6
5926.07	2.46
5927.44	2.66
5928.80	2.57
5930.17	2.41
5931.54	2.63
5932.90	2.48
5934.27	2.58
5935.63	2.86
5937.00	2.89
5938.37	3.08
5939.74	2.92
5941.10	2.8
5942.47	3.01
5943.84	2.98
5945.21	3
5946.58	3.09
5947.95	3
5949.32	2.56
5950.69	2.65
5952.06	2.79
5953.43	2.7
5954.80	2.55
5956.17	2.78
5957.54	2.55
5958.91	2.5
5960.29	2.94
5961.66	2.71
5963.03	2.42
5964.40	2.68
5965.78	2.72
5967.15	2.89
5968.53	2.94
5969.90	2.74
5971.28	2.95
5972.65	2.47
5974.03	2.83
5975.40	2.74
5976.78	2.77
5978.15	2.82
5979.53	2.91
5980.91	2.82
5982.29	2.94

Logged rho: 1.00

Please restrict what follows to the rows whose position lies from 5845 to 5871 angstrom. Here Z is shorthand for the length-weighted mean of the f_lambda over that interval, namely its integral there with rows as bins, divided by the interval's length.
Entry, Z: 2.8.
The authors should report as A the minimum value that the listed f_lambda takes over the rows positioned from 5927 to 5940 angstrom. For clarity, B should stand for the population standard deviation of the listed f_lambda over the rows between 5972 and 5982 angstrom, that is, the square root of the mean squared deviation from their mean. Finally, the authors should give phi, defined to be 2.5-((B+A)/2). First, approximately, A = 2.41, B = 0.13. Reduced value 1.23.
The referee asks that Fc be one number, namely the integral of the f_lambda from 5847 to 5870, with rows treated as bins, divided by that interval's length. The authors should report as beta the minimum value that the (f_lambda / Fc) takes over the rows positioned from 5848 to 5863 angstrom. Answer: 0.84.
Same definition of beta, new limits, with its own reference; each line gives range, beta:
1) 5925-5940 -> 0.87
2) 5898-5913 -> 0.55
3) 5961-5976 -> 0.87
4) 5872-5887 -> 0.63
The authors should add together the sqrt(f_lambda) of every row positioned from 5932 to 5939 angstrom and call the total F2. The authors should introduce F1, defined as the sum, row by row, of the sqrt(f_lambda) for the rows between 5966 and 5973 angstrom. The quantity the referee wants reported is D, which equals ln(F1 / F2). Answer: 0.00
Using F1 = 8.4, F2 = 8.3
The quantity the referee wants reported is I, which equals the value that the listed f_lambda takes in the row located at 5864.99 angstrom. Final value 2.97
